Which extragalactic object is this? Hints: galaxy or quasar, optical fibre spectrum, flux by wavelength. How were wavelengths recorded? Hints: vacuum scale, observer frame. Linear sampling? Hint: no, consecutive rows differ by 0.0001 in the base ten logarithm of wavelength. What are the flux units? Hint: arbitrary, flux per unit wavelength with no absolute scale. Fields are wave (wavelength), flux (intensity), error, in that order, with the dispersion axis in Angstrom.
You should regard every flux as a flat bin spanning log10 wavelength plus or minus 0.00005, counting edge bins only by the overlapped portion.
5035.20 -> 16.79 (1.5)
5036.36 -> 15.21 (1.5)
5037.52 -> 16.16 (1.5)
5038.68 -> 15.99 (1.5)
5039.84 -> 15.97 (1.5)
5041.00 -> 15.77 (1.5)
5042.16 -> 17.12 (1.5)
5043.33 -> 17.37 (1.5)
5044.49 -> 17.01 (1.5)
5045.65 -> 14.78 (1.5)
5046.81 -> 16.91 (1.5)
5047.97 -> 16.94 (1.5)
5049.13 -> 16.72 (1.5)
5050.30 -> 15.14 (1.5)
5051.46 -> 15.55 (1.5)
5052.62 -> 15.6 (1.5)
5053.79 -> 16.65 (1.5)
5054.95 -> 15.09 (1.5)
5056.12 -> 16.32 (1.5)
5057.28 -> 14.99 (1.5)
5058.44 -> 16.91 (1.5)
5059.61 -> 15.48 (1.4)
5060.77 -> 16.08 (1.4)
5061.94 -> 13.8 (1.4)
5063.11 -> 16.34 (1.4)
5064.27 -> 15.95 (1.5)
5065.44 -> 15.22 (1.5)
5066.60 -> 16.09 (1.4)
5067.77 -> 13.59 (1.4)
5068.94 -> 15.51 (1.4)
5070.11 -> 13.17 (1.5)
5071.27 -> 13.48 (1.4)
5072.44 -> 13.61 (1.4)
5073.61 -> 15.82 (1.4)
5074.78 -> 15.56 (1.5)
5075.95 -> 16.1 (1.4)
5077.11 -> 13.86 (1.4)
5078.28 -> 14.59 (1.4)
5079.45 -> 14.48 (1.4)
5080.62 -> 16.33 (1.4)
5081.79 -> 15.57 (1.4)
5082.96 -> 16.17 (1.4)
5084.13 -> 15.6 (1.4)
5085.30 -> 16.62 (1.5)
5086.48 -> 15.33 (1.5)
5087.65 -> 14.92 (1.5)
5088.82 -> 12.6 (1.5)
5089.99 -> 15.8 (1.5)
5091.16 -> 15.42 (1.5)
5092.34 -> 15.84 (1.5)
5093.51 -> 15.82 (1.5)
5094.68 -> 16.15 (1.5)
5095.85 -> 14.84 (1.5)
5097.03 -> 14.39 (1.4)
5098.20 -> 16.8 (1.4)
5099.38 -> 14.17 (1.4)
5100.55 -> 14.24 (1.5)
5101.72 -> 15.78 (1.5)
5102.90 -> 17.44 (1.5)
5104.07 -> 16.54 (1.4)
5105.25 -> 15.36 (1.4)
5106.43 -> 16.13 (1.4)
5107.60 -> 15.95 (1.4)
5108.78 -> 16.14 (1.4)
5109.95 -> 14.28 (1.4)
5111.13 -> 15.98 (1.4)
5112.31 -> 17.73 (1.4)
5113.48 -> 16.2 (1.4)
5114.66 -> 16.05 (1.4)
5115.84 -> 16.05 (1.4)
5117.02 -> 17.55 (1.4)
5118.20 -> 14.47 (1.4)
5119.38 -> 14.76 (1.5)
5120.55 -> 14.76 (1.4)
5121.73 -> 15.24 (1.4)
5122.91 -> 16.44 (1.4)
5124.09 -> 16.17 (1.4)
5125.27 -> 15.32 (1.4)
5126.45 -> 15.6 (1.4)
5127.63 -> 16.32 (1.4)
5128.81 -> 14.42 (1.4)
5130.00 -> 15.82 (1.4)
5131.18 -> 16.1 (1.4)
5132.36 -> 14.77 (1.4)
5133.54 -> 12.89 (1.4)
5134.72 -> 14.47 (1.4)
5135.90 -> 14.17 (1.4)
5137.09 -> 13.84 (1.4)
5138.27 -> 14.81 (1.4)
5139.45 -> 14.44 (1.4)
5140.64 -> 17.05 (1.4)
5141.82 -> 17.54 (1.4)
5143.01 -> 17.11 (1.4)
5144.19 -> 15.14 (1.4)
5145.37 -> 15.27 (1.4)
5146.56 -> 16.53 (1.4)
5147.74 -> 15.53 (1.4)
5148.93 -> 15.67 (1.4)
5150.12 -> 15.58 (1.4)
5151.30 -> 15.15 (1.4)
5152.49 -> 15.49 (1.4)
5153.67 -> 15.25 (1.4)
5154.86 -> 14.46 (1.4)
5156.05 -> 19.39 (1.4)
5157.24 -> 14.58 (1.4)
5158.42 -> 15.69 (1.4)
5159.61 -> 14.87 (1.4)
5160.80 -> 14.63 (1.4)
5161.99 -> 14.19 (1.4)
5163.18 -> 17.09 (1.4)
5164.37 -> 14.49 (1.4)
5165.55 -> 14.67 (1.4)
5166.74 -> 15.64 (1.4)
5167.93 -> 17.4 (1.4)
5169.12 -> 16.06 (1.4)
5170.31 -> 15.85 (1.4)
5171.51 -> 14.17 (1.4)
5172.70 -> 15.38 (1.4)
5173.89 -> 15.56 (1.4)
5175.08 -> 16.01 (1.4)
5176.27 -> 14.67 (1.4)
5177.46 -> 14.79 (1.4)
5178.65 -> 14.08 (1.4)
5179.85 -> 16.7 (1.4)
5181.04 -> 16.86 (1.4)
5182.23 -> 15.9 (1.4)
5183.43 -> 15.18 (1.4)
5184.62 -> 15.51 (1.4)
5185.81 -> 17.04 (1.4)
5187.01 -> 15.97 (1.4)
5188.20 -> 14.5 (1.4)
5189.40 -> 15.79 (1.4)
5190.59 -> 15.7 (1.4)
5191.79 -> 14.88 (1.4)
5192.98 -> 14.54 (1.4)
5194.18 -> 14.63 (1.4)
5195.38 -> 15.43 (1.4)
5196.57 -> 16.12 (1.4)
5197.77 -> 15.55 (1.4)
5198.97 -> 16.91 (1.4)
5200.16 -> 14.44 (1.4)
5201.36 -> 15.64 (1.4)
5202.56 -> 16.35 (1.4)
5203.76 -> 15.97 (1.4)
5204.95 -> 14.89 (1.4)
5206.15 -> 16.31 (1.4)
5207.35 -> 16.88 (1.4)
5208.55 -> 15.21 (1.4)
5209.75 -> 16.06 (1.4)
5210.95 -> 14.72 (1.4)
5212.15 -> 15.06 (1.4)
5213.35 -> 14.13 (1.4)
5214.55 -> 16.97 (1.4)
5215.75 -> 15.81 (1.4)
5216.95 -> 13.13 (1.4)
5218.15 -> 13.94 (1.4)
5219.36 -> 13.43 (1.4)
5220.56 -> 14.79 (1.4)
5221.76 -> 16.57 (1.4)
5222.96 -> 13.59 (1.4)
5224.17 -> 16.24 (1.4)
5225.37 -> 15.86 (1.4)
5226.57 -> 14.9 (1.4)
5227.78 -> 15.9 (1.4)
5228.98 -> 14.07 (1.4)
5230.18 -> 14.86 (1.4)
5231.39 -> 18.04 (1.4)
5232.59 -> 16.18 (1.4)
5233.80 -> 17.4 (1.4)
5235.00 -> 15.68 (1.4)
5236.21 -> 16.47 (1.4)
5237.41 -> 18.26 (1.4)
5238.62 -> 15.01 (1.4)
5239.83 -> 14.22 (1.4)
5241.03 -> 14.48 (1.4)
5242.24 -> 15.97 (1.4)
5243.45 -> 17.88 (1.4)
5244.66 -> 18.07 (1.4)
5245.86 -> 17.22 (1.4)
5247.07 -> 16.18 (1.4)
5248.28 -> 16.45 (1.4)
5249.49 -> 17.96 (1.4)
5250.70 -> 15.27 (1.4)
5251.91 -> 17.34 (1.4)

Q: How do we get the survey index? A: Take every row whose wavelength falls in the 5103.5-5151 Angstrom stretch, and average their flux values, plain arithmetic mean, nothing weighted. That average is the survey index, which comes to 15.60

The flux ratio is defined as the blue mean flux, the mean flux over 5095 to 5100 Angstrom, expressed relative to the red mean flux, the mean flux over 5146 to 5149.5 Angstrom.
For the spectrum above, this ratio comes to 0.95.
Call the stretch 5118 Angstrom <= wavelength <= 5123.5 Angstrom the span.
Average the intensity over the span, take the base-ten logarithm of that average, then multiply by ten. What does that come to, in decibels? 11.8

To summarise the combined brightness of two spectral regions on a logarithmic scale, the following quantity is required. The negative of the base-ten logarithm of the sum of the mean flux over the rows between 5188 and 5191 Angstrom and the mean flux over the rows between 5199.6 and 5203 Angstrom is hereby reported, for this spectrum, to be -1.489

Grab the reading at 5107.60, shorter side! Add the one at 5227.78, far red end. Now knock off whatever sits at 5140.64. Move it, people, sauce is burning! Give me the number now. 14.8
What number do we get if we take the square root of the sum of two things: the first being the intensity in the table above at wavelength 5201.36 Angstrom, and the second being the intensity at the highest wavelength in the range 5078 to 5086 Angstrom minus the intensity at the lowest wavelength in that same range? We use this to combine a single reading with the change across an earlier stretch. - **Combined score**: 4.20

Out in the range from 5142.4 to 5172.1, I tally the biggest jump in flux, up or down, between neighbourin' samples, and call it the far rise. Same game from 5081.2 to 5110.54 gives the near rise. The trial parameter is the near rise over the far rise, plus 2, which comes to 2.6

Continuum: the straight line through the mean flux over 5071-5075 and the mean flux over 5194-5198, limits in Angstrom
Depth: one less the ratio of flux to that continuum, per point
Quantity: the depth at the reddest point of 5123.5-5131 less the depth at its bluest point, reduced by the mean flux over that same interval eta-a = -15.6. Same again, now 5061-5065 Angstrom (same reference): -15.5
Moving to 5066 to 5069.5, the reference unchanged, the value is -15.0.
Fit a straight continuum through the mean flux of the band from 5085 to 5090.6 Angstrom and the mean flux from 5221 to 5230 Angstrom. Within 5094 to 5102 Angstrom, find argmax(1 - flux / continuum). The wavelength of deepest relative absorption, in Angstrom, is 5099.38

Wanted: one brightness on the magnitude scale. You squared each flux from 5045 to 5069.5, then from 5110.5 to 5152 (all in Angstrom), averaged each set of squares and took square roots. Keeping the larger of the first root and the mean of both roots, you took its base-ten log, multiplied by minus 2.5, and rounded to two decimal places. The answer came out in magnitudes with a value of -2.99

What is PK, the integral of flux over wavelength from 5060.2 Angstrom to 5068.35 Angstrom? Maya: 125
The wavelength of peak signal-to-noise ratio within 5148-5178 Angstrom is 5156.05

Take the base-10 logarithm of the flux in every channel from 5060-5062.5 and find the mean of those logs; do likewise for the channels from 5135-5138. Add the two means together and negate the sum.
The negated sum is -2.32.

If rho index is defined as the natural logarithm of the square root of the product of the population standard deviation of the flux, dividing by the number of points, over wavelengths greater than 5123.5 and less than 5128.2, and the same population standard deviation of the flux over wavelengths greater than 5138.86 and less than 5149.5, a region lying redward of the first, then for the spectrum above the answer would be -0.45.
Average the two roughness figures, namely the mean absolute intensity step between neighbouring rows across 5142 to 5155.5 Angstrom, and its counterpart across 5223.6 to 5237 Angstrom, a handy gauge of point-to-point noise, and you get 1.01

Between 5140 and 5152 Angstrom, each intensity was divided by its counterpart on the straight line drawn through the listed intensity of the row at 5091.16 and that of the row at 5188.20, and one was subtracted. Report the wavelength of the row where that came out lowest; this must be 5144.19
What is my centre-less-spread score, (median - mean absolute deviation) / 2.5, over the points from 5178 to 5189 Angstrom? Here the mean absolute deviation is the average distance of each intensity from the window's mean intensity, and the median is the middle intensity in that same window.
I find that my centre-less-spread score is 6.03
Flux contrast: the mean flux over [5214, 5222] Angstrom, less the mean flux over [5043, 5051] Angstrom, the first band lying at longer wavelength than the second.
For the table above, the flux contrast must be -1.5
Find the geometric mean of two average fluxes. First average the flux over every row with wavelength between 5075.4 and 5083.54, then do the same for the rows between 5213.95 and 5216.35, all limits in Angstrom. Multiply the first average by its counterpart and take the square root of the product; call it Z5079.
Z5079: 15.8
